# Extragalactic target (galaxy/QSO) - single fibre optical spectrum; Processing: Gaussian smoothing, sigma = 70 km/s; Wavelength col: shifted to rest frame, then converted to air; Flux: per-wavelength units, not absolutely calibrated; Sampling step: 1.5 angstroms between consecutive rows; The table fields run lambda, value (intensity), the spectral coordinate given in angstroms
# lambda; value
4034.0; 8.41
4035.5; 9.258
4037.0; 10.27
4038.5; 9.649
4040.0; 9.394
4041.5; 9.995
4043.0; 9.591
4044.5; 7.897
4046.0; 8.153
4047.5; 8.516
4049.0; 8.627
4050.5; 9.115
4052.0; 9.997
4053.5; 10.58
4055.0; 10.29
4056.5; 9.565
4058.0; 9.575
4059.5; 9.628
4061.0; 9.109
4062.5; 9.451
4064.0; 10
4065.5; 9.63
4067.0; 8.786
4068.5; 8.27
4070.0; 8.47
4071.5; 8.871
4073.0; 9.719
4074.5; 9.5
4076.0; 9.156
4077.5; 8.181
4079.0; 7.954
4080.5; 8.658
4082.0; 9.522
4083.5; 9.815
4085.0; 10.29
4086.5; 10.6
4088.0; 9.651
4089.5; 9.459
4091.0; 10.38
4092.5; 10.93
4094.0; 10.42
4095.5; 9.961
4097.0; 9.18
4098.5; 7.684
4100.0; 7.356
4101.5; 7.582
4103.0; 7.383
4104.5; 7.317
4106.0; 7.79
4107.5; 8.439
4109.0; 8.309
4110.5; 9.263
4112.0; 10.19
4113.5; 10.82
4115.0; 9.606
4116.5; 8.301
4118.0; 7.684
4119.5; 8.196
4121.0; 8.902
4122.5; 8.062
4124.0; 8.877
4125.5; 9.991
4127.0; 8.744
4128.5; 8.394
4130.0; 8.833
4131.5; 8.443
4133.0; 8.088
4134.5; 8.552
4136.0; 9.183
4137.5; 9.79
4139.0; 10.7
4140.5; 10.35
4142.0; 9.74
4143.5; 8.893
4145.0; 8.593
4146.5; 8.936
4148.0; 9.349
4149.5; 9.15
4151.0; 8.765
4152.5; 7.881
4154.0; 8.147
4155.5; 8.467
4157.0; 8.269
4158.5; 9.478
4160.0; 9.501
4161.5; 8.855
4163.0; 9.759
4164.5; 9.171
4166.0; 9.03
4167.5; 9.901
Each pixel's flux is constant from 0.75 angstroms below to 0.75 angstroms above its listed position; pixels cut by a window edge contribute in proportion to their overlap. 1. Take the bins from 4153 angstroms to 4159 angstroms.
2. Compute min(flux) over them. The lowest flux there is 8.147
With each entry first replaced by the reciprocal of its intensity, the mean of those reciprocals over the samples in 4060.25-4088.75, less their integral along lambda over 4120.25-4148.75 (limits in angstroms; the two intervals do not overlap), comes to -3.05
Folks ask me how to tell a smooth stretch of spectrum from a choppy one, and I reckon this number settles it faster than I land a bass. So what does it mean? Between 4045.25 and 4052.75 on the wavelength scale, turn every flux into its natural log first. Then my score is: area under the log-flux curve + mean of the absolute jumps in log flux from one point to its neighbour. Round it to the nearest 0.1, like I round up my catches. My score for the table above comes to 16.4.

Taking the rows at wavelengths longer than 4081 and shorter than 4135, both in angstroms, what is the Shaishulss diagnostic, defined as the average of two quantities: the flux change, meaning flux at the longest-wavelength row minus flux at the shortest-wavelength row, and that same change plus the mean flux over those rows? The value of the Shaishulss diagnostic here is 3.52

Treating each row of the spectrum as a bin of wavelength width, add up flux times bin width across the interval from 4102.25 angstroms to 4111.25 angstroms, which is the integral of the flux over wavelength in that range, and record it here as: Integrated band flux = 73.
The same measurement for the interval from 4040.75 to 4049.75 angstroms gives 79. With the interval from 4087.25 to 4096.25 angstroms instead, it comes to 91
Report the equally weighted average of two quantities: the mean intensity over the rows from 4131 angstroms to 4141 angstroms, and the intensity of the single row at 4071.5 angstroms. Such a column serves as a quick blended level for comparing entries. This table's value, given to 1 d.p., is 9.1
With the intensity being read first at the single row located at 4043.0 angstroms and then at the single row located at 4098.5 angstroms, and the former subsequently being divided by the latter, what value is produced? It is 1.25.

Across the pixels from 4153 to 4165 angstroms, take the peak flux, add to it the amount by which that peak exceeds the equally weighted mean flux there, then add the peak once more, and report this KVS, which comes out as 20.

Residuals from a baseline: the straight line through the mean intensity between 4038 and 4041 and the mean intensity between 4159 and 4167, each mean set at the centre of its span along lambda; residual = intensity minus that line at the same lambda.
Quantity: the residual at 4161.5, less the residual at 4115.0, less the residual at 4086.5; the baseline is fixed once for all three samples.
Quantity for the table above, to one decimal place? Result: -1.8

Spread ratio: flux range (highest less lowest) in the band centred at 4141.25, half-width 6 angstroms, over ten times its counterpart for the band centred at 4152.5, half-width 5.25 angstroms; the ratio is 0.14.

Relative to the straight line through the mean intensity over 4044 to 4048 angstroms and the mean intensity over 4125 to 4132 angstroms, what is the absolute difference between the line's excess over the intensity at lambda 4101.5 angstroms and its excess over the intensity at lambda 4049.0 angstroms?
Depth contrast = 1.5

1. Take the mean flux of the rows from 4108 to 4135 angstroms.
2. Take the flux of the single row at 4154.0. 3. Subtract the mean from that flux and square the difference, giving 0.5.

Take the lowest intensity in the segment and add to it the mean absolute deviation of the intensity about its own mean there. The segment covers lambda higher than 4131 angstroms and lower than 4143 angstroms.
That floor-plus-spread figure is 8.9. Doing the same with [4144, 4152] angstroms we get 8.8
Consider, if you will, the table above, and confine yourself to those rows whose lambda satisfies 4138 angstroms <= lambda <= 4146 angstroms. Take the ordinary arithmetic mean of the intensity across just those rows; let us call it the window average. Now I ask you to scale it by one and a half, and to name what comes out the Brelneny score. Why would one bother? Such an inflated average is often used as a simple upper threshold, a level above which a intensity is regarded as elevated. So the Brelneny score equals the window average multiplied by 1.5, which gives 14.5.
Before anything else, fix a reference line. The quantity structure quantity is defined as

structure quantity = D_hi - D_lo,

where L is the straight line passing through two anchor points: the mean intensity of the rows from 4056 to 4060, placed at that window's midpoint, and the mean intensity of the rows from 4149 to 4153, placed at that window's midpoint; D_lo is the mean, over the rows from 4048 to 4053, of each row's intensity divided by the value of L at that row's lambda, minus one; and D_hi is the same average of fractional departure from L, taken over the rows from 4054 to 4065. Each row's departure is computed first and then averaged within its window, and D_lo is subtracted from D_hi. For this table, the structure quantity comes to 0.05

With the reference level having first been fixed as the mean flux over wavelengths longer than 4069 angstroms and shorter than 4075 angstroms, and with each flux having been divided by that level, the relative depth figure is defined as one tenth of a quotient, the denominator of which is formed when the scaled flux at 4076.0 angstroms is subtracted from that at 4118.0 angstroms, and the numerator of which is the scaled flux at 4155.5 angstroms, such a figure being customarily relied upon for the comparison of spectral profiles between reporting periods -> -1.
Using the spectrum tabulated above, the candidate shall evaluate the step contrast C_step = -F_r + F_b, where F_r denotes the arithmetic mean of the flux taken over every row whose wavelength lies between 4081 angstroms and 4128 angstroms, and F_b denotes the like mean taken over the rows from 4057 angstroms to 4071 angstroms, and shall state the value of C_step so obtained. 0.16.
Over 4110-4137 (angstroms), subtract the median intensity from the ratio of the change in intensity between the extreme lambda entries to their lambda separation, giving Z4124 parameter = -8.79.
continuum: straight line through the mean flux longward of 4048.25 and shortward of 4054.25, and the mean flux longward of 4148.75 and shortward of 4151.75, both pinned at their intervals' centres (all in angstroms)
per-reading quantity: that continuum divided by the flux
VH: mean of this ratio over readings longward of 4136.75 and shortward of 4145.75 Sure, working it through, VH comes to 0.94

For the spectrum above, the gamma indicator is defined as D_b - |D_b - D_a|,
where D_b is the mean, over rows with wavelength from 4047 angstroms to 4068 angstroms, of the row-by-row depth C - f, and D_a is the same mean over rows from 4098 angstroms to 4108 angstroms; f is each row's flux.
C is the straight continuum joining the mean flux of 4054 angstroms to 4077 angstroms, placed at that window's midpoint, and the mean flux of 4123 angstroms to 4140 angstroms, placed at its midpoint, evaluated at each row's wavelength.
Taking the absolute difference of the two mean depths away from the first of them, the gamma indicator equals -1.8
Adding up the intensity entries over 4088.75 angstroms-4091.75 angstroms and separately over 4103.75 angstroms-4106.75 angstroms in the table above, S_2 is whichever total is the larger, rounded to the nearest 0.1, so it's 19.8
